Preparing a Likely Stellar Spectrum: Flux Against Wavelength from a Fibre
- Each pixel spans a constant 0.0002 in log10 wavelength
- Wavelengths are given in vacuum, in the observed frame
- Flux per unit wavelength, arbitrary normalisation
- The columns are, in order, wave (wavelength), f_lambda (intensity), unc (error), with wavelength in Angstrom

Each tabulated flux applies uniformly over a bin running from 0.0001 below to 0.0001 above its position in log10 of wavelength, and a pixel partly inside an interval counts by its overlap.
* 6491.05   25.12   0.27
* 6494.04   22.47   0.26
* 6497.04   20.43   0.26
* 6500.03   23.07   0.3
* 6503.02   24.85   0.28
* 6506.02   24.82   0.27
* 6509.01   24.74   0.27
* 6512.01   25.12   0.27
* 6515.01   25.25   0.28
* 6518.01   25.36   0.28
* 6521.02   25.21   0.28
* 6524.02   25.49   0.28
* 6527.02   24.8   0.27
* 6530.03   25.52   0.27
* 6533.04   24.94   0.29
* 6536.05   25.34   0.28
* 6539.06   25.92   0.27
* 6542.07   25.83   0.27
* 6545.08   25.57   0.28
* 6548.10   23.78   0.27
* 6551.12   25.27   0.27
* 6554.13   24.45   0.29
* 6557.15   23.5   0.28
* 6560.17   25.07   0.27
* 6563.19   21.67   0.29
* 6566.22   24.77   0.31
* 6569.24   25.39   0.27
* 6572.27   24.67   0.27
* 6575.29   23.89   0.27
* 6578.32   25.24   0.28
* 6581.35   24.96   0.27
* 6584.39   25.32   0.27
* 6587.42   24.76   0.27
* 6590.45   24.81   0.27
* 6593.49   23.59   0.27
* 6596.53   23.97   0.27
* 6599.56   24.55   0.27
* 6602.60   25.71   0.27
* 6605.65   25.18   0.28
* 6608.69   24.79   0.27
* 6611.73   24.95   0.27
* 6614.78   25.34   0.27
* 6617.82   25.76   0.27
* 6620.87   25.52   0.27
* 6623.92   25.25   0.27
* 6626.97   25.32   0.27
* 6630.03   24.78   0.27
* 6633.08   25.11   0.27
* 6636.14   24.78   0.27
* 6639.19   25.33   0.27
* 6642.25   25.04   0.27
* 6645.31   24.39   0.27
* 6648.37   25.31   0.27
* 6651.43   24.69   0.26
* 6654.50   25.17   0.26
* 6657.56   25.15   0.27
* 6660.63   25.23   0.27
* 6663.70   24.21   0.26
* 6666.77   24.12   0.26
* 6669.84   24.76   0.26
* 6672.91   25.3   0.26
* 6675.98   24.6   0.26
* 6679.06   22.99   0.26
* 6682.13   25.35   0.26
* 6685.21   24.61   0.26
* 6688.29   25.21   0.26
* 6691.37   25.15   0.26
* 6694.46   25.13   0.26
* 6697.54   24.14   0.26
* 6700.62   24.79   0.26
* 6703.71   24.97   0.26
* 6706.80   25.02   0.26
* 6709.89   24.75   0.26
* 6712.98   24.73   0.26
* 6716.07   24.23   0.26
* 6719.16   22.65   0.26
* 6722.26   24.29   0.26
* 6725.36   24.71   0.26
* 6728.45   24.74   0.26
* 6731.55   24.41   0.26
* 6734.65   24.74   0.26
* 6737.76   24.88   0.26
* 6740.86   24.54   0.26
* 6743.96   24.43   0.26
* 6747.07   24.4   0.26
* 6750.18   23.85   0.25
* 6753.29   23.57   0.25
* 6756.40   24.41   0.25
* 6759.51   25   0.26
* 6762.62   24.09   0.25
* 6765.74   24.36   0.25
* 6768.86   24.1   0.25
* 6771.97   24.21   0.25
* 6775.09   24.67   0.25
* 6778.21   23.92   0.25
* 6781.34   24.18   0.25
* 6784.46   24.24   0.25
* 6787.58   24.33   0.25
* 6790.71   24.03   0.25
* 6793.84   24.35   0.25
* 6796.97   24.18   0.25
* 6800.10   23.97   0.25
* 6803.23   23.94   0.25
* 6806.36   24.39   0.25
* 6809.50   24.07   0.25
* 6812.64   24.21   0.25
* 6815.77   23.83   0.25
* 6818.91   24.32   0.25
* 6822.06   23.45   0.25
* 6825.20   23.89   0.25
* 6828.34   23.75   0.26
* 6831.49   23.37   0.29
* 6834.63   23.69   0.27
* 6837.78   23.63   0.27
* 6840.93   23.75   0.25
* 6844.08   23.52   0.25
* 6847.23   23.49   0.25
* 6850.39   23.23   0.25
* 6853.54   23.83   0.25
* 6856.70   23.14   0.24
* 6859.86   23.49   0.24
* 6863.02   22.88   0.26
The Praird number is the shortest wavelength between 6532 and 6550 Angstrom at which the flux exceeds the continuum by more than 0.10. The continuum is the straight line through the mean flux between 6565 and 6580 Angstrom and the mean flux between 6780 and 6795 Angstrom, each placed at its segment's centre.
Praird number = 6536.05 Angstrom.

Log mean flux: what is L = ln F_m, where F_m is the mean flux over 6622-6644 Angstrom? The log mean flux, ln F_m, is 3.22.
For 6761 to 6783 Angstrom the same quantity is 3.19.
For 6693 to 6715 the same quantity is 3.21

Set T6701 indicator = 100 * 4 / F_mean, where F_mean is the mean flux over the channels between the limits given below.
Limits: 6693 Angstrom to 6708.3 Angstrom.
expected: 16.1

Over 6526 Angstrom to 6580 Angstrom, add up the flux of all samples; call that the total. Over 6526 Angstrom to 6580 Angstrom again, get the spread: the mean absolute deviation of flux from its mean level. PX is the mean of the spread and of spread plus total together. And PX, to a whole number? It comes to 224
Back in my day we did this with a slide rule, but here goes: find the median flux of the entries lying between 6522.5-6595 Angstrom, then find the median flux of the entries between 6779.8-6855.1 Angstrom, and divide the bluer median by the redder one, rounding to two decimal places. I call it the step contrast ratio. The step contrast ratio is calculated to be 1.04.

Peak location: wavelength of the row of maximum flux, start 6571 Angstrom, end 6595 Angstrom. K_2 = 6584.39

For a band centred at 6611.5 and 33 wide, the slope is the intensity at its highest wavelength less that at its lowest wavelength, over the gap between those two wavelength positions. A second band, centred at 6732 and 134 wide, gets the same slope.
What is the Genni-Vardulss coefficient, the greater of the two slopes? 0.04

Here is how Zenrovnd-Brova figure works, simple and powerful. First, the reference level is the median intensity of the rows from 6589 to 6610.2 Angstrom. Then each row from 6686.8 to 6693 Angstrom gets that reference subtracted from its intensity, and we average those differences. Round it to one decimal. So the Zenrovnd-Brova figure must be 0.4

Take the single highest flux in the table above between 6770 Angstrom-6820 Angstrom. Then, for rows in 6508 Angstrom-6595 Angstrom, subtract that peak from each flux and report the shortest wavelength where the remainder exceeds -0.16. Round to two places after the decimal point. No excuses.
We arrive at 6509.01 Angstrom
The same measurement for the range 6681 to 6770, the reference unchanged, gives 6682.13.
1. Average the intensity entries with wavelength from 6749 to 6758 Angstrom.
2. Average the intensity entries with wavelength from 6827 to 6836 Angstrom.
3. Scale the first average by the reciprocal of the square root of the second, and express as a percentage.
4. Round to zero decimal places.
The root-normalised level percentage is 493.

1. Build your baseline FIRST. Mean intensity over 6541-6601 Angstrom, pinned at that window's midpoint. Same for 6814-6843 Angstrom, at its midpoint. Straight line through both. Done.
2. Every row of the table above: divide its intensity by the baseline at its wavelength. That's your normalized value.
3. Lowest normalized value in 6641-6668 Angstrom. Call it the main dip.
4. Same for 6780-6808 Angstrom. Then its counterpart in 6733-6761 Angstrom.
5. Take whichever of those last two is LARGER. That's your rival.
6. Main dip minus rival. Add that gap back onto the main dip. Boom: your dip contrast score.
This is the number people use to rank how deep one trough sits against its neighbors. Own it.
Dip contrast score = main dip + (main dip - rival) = 0.98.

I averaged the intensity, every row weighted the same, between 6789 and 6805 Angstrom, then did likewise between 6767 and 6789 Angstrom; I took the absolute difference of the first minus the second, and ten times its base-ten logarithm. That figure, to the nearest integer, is -8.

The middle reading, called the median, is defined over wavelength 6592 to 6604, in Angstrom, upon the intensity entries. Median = 24.3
